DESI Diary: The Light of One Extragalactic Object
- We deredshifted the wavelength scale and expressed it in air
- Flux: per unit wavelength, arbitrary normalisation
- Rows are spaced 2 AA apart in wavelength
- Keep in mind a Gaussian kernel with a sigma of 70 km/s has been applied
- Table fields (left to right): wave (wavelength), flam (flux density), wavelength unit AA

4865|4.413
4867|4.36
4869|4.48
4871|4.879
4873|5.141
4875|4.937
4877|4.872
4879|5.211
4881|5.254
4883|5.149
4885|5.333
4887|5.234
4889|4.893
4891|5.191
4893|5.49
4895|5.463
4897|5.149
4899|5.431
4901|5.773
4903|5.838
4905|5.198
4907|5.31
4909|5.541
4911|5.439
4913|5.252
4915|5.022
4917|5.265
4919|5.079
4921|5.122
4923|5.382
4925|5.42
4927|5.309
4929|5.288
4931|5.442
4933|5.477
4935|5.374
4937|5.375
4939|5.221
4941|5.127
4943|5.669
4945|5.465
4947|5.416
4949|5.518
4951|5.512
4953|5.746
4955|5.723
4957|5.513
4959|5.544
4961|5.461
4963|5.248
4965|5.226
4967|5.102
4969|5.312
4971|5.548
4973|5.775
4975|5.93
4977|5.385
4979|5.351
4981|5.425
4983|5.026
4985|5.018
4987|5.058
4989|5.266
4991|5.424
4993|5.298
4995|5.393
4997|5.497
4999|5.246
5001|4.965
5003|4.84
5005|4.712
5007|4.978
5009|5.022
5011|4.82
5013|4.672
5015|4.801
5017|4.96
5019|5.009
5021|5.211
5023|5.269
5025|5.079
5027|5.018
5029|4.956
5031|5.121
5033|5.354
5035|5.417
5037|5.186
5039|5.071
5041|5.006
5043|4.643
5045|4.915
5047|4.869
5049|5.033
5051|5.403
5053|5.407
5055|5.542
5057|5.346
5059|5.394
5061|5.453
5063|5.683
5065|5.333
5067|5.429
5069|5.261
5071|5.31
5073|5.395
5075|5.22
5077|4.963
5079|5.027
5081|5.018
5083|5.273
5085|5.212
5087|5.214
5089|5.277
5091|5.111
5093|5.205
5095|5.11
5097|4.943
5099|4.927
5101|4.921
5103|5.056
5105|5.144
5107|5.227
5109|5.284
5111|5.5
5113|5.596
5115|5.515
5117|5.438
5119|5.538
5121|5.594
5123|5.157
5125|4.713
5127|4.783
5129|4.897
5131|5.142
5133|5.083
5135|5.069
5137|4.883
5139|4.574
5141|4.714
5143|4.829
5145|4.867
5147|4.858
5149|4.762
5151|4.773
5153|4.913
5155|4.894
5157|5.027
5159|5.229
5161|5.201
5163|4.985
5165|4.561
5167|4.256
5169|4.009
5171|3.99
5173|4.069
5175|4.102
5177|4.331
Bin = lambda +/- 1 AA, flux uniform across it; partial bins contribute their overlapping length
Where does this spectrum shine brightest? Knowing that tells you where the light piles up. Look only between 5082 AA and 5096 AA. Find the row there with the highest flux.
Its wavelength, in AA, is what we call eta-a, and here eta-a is 5089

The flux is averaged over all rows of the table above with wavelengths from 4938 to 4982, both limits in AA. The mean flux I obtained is 5.5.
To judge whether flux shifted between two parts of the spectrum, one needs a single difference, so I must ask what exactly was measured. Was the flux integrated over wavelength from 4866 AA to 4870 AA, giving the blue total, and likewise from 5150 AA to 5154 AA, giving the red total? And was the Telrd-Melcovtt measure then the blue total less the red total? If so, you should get -1.7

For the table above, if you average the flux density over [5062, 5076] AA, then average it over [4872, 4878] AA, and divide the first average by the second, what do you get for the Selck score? 1.079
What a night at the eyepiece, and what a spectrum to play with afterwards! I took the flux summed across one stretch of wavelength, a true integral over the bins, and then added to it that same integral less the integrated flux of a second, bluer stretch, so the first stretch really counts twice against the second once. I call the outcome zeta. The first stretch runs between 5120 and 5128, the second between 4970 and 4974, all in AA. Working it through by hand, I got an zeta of 58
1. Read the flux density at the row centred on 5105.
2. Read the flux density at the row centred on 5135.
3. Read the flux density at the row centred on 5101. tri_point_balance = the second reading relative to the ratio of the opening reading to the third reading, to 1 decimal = 4.8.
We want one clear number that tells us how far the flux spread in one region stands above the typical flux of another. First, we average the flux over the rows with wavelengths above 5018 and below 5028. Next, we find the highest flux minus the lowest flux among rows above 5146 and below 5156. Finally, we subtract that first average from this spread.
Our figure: -4.97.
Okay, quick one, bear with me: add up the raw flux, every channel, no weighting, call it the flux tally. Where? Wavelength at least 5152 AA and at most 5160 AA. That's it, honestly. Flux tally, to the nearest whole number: 20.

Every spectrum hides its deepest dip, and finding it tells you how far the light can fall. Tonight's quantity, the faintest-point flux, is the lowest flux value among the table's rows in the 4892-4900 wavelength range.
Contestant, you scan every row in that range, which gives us 5.149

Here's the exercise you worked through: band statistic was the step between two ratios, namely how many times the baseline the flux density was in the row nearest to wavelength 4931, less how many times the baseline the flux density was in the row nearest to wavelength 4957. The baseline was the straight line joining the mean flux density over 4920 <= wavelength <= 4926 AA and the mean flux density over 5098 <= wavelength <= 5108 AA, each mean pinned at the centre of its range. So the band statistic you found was -0.021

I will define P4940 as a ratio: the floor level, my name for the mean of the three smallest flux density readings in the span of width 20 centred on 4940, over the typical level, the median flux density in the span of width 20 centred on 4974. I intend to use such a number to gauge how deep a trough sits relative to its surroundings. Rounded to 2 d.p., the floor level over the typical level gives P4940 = 0.98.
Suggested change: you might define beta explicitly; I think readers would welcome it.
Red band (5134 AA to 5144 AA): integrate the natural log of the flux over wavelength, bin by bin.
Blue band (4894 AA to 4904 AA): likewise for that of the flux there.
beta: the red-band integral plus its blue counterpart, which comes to 32.8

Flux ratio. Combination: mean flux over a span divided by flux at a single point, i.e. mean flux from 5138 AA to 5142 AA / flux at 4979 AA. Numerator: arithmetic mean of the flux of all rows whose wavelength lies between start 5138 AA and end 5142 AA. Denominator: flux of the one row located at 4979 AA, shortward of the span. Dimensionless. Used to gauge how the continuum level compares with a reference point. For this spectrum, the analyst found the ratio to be 0.87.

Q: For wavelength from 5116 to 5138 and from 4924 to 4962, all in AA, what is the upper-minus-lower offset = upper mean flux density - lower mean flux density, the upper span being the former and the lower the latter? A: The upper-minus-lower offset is -0.33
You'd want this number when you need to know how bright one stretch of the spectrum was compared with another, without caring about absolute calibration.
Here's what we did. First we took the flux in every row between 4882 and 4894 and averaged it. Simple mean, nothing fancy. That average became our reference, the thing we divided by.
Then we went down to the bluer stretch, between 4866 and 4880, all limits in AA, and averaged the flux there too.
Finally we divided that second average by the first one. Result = 0.93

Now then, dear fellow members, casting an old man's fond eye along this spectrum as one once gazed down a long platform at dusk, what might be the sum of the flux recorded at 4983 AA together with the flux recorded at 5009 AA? 10.0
